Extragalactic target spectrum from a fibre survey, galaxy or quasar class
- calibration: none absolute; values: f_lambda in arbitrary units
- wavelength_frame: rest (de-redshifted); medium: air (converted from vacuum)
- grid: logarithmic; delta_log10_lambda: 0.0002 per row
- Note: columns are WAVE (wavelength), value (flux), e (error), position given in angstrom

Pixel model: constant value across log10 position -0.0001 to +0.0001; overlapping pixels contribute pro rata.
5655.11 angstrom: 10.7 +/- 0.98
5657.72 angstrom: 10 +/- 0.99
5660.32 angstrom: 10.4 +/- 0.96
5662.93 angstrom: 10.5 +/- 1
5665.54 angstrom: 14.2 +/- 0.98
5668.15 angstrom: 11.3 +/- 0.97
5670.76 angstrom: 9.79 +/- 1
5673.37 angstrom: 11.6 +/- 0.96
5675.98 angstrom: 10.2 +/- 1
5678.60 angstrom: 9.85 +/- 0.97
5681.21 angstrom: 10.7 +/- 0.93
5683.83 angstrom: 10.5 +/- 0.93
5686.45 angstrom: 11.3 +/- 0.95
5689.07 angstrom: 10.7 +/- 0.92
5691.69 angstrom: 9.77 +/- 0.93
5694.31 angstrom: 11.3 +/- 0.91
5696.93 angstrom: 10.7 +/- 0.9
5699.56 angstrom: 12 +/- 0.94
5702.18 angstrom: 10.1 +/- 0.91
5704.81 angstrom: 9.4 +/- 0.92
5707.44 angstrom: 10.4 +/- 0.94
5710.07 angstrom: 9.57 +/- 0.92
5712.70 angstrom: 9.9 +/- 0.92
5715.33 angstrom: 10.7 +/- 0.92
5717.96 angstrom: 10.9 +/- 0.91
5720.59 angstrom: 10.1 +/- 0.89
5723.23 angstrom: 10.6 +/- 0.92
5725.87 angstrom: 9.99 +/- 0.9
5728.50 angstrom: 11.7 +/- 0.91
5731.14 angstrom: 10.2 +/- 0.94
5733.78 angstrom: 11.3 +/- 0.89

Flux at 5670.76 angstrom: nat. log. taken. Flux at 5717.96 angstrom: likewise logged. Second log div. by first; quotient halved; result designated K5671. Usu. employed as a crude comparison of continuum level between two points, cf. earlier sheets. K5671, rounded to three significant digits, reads 0.524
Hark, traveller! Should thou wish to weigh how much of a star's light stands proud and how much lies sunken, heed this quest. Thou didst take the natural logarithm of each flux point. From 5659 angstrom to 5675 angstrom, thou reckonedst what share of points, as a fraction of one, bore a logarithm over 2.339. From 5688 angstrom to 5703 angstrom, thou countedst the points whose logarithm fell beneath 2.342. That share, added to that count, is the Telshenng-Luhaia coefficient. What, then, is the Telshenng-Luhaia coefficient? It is 2.8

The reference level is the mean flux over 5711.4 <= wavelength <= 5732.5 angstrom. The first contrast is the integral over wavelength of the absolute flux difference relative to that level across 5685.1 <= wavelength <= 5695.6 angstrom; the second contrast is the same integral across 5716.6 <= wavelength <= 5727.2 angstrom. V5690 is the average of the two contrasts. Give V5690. 5.1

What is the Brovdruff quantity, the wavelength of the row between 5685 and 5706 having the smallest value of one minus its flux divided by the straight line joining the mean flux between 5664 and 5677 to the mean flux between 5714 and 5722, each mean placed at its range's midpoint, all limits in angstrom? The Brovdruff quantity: 5699.56 angstrom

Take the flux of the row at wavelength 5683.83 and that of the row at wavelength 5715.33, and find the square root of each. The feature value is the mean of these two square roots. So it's 3.256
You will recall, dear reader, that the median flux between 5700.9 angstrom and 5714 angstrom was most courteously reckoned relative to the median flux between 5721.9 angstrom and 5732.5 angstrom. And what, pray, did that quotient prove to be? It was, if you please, 0.95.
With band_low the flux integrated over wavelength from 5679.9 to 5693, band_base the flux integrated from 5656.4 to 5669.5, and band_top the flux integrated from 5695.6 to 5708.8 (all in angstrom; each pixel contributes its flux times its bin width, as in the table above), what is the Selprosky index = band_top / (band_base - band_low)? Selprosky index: 16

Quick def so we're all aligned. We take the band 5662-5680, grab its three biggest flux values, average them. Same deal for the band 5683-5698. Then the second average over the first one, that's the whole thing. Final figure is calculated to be 0.90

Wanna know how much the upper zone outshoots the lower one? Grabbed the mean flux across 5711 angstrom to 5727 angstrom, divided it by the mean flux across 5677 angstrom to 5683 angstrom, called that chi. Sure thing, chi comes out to 1.01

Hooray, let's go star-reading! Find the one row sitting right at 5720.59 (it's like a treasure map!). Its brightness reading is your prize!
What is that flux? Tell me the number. 10.1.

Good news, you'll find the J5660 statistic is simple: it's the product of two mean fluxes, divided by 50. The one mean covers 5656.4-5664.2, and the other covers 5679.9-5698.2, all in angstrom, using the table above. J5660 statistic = 2.21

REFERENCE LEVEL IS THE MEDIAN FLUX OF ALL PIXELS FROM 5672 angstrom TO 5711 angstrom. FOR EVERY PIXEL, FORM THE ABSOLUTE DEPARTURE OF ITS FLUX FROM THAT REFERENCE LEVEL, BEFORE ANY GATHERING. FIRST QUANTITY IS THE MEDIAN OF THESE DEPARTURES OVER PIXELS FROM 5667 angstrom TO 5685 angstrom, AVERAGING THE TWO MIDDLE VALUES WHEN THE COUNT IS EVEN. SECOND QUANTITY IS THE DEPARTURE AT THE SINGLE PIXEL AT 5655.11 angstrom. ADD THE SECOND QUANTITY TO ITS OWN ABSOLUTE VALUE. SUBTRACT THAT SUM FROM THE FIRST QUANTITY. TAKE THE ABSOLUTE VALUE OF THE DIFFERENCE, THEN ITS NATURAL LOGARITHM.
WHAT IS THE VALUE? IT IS -1.4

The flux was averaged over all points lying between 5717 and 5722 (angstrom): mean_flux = 10.5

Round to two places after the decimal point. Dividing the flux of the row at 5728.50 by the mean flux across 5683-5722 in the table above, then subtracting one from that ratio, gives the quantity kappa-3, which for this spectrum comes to 0.12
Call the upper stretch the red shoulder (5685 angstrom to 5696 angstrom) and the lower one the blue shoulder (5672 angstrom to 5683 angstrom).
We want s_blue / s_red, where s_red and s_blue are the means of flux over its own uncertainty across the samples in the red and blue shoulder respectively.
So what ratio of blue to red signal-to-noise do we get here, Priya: 0.95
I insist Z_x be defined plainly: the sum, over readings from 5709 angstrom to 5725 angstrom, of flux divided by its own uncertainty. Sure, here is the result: 67.6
